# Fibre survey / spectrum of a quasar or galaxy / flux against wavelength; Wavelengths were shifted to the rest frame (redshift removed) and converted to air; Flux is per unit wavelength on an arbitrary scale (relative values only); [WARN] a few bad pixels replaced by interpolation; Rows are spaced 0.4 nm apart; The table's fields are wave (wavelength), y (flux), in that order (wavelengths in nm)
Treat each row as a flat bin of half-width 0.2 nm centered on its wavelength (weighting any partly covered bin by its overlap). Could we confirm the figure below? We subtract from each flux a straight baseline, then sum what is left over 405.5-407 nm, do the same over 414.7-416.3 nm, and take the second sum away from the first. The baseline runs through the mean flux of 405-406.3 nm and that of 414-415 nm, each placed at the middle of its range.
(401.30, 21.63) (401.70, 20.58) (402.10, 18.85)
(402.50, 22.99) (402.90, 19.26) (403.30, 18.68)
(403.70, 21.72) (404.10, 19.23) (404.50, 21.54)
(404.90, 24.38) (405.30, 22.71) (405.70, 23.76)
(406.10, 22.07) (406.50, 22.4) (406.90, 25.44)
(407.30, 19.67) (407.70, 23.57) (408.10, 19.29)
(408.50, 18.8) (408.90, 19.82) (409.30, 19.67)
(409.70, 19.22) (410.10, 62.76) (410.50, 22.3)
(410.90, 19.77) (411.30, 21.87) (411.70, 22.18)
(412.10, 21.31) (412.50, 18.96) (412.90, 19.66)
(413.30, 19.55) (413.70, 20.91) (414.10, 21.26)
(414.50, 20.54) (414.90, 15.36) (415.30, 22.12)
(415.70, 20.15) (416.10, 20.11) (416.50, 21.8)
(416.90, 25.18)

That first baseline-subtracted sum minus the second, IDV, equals 0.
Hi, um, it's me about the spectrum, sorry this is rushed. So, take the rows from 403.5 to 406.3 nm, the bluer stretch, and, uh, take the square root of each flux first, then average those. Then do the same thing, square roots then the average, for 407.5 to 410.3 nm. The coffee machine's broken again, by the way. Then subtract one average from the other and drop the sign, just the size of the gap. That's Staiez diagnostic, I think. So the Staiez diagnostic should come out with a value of 0.26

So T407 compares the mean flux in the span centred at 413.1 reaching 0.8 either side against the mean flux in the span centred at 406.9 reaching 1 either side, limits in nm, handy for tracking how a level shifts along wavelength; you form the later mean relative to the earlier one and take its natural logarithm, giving -0.14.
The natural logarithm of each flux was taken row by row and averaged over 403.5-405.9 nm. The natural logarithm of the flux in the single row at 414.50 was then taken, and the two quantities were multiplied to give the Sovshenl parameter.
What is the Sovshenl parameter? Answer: 9.4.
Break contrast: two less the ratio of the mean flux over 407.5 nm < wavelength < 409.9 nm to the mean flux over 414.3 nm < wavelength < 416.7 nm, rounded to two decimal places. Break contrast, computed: 1.00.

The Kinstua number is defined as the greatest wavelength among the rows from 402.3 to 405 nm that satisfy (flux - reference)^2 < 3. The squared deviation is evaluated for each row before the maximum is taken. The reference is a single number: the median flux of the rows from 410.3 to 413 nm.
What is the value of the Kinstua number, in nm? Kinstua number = 404.50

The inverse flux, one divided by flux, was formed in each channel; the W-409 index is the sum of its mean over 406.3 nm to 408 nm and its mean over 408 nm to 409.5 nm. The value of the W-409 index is 0.096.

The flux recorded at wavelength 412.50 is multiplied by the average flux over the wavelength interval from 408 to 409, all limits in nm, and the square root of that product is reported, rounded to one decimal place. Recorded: 19.1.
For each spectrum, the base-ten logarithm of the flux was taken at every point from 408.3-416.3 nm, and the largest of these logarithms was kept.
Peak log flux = 1.8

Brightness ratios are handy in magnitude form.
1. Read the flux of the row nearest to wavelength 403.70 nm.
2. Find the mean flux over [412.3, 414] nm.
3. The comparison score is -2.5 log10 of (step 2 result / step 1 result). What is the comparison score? 0.10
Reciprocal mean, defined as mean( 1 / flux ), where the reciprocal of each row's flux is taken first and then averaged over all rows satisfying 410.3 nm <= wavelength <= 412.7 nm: 0.0477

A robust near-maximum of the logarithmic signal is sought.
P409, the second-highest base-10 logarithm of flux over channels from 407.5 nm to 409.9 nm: 1.30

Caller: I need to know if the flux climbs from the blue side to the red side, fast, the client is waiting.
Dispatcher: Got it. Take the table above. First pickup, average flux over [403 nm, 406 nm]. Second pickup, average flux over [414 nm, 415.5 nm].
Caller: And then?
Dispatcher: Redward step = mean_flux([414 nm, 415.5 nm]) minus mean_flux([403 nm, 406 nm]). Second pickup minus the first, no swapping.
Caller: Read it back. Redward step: -1.9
